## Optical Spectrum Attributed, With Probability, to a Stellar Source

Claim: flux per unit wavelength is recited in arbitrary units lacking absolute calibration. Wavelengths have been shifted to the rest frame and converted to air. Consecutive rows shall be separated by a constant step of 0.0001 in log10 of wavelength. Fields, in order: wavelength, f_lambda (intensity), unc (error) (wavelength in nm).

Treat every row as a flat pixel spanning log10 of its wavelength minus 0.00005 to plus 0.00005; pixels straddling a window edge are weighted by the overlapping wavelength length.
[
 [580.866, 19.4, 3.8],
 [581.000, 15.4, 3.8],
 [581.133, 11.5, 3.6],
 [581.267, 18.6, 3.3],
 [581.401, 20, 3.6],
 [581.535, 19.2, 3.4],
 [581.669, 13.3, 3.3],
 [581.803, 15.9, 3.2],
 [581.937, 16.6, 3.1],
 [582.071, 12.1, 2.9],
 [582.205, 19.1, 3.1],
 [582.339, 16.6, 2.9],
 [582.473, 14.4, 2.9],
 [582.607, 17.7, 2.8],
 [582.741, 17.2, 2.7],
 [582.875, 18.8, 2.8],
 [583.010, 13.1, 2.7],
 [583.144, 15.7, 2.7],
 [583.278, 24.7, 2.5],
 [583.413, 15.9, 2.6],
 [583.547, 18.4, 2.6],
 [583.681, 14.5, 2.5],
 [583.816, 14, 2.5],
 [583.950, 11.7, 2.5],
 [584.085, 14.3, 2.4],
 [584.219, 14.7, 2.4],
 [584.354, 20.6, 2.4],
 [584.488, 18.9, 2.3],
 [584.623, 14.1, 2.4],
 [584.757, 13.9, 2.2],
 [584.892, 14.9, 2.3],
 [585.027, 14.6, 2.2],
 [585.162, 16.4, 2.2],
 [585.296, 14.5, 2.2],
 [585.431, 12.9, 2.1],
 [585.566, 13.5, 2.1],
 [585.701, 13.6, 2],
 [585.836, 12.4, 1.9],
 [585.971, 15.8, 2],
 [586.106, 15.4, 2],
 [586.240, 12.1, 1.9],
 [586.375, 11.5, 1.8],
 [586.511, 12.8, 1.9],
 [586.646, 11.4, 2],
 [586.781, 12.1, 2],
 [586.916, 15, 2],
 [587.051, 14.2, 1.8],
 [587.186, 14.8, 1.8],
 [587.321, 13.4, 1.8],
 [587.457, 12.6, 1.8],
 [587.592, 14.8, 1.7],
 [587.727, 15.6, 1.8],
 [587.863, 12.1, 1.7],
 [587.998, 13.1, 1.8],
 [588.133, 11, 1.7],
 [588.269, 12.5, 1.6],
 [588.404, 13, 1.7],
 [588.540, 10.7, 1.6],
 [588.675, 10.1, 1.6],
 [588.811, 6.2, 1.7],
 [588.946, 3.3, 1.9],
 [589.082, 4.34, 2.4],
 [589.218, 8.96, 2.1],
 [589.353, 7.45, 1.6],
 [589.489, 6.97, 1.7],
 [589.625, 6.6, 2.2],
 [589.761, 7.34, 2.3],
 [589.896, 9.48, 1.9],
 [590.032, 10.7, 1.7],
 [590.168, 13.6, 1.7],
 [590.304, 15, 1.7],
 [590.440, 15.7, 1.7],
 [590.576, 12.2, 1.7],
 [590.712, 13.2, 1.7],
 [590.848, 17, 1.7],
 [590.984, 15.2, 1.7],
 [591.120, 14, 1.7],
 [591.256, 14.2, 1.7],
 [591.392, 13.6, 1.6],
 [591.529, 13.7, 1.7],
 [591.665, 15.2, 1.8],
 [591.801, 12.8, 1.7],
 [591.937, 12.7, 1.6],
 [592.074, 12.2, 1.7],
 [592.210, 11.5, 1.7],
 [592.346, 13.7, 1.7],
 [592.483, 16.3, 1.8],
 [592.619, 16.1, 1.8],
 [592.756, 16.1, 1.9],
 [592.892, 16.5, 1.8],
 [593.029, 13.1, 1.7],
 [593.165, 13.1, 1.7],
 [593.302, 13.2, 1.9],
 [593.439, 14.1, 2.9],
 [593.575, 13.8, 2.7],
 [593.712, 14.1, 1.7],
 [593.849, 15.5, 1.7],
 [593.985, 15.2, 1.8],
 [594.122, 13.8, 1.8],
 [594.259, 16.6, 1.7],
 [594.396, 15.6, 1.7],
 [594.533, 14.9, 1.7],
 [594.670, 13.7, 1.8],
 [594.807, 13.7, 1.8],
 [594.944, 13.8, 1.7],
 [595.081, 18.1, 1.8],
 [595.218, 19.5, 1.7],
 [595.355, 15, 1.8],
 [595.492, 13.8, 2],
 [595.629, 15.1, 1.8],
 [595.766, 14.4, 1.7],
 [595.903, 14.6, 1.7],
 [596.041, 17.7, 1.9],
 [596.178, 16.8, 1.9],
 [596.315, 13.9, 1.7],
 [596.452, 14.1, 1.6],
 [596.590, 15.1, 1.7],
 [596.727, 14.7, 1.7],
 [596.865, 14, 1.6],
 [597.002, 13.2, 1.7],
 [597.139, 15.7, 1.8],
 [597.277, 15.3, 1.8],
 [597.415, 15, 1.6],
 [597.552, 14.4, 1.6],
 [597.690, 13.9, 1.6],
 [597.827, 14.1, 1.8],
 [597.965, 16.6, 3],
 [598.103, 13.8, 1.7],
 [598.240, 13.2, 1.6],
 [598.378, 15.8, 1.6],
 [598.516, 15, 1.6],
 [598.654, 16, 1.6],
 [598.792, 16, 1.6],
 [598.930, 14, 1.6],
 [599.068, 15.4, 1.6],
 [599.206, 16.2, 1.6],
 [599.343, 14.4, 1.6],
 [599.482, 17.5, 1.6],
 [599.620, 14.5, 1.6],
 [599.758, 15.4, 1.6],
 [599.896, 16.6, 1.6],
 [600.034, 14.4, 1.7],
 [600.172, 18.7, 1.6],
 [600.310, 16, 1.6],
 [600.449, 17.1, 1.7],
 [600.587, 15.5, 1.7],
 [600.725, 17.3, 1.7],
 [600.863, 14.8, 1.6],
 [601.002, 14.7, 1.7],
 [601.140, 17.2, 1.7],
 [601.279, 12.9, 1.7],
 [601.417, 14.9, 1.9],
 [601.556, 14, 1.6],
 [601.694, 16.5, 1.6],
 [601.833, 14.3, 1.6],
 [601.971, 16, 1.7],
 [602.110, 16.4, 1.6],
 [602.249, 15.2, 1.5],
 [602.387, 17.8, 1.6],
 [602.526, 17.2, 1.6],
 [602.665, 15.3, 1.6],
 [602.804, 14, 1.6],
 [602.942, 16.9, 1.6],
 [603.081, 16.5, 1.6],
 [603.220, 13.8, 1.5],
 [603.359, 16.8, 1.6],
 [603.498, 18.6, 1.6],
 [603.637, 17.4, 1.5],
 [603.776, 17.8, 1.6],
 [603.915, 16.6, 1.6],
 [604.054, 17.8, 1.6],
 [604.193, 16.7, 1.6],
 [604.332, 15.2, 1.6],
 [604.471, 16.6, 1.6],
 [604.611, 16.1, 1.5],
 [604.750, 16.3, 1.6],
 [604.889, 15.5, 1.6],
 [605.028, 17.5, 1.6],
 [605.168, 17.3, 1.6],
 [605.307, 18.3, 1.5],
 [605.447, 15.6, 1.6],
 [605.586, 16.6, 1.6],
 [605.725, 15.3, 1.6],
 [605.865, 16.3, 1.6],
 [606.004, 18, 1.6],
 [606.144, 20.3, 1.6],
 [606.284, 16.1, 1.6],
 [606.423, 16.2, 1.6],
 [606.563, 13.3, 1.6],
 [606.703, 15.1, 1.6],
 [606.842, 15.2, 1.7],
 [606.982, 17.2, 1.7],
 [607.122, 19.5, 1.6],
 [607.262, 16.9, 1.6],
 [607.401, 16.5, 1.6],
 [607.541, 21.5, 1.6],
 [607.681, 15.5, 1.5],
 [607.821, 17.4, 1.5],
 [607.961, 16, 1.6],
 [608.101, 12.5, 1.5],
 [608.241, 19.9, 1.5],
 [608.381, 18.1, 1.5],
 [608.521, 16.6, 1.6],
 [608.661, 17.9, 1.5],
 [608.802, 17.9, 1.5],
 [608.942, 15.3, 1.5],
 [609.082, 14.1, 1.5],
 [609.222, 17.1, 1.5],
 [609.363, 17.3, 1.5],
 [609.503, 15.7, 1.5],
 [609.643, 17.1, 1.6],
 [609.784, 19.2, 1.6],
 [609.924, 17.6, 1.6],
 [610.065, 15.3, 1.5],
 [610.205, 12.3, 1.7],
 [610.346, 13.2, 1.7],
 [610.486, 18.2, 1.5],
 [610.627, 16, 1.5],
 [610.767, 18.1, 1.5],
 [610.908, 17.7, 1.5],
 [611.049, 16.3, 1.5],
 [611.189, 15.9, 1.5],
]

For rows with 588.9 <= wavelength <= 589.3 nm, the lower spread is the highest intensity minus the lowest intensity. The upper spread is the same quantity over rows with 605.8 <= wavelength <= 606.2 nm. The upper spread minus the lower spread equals -1.7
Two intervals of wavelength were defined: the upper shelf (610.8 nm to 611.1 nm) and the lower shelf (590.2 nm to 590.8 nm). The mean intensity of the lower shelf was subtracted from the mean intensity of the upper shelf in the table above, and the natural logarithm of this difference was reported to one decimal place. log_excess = 1.1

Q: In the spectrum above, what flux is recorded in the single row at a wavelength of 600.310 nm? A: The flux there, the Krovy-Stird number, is 16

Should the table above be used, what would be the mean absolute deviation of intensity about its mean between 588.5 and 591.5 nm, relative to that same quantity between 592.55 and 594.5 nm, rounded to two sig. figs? 2.8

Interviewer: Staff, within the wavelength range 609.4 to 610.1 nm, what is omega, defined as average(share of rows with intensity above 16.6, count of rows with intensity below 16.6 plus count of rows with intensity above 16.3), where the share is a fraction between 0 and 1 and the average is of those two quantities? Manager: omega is 2.8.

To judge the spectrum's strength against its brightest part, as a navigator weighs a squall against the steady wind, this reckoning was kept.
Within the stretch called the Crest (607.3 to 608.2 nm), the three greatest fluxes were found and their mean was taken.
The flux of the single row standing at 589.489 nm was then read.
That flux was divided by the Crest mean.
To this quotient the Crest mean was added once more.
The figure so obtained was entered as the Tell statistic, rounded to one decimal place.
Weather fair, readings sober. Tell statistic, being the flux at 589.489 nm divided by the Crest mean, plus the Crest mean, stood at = 18.8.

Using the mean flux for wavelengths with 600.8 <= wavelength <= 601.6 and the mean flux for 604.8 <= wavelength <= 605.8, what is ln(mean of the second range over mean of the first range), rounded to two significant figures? 0.12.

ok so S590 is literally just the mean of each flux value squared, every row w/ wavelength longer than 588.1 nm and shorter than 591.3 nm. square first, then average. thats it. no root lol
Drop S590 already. 130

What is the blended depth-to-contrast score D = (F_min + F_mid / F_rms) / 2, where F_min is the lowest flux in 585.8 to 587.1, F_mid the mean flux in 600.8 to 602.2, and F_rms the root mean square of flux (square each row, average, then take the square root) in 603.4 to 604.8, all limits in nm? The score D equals 6.15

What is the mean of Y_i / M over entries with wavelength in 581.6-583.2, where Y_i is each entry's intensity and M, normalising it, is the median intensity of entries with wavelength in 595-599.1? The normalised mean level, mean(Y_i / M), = 1.06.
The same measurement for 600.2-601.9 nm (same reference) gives 1.03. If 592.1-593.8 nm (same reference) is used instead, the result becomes 0.95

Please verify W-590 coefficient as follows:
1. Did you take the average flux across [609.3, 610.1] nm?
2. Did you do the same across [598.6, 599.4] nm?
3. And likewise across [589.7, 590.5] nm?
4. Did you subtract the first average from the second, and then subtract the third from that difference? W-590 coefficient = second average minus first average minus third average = -13.7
